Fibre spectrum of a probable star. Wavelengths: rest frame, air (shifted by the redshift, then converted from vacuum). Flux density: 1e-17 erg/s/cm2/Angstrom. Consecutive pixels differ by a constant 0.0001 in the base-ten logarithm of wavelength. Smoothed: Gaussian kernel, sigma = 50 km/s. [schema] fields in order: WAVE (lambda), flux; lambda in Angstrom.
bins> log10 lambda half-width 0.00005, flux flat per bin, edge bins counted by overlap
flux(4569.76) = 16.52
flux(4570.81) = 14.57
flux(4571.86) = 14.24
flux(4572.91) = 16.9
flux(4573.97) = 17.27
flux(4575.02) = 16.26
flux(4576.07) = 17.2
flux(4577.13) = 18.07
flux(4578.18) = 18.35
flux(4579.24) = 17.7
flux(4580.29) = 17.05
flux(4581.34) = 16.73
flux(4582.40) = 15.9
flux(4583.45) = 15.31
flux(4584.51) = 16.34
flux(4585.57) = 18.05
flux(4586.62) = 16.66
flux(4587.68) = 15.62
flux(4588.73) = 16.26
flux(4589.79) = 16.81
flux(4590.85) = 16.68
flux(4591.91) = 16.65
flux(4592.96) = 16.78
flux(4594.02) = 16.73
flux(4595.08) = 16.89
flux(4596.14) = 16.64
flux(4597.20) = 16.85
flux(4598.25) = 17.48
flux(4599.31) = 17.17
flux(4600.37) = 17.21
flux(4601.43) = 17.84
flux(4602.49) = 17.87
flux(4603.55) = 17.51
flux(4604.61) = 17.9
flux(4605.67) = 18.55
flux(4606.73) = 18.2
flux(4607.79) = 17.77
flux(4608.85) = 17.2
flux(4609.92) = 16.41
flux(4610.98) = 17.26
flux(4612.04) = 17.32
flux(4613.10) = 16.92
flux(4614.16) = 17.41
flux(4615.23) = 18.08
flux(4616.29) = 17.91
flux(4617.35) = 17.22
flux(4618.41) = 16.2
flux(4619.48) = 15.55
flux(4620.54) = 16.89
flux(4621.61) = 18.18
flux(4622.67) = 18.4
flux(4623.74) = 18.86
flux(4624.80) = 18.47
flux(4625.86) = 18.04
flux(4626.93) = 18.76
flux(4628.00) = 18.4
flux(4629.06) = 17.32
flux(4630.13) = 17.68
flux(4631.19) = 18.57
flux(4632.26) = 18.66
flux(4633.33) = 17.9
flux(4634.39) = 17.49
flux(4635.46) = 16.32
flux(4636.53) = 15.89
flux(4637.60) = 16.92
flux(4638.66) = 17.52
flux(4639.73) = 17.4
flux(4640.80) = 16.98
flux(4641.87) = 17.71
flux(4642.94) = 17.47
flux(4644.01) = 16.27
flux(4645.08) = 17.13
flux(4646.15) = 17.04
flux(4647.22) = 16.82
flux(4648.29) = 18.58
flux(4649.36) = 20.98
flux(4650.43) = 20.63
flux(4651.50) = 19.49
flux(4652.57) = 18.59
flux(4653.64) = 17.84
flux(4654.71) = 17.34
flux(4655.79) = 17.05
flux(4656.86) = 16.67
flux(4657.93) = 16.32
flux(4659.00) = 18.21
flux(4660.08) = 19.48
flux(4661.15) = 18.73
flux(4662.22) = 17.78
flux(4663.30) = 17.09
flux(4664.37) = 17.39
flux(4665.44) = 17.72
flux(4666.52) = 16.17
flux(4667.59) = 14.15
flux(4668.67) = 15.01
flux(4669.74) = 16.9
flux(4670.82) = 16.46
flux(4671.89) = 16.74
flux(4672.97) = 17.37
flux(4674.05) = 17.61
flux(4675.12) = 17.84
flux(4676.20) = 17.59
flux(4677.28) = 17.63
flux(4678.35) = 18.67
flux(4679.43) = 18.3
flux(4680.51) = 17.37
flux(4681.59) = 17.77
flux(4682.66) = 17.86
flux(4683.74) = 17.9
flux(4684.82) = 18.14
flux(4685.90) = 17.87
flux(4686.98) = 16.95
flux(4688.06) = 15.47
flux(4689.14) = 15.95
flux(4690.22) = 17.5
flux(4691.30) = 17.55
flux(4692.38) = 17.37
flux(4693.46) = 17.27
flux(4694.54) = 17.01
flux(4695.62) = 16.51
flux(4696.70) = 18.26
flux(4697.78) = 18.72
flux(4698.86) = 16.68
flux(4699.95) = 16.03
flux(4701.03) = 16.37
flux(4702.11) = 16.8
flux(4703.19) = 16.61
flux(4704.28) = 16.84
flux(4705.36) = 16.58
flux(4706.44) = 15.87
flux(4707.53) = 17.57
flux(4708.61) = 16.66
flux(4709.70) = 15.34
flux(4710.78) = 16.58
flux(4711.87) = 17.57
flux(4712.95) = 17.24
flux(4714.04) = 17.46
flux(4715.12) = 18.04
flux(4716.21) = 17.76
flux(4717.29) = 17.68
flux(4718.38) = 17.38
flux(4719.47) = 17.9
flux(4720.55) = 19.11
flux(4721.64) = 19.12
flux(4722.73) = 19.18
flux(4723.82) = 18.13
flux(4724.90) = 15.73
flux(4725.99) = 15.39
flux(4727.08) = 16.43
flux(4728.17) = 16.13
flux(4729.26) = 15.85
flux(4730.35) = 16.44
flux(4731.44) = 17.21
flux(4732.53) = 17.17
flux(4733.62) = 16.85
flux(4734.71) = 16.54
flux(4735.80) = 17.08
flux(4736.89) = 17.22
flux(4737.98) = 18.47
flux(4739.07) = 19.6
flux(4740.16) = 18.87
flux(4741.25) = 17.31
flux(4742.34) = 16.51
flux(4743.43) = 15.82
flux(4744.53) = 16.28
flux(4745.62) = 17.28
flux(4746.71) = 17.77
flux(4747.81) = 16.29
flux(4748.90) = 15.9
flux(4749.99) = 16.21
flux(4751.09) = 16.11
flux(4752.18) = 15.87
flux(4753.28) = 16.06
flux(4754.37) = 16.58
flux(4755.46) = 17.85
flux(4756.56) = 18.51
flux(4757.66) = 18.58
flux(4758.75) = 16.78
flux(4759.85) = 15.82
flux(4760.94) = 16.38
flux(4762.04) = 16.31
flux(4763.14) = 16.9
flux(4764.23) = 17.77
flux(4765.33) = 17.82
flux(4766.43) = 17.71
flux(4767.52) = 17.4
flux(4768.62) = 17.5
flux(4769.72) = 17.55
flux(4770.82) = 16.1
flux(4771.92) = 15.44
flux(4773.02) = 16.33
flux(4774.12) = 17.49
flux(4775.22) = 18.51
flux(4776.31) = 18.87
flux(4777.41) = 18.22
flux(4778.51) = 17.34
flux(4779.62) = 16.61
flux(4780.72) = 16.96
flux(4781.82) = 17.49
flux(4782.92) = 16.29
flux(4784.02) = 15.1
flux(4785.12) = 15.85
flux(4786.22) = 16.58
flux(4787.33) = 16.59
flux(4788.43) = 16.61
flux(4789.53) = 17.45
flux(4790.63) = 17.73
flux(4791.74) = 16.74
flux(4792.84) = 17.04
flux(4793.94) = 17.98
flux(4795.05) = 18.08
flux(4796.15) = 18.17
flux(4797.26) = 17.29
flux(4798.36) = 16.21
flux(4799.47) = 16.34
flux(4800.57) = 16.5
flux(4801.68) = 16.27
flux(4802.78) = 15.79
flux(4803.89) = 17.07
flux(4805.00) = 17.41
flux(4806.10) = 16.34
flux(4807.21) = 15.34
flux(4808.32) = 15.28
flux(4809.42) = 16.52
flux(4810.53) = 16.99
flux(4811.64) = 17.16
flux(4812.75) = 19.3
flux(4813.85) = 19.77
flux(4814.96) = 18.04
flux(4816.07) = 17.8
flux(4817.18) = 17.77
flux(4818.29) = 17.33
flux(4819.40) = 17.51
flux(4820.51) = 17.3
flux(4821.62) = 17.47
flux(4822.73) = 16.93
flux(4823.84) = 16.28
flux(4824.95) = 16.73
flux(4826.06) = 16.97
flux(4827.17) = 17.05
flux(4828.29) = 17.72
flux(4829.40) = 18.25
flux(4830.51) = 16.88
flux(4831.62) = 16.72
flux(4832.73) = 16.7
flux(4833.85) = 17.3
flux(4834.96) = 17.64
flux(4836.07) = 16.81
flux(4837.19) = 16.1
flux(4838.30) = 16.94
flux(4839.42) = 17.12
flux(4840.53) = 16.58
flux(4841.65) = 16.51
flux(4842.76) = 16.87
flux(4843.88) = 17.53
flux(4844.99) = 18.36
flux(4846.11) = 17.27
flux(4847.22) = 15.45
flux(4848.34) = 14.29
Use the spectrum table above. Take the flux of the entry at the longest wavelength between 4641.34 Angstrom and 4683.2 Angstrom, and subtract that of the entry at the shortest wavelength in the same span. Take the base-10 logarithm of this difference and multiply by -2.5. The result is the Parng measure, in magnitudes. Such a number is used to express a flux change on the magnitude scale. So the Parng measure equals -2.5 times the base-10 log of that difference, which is 2.06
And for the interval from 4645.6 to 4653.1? -0.48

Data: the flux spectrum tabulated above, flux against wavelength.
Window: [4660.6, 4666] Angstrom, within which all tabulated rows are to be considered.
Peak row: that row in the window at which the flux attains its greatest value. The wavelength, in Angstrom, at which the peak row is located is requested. 4661.15 Angstrom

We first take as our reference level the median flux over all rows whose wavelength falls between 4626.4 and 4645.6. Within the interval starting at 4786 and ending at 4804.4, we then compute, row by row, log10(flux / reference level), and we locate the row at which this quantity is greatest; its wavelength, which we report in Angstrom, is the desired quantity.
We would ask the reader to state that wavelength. 4796.15 Angstrom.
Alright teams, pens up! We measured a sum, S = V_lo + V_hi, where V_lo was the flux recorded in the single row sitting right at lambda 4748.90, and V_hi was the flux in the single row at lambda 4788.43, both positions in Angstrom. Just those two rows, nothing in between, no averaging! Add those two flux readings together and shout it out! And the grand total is 32.5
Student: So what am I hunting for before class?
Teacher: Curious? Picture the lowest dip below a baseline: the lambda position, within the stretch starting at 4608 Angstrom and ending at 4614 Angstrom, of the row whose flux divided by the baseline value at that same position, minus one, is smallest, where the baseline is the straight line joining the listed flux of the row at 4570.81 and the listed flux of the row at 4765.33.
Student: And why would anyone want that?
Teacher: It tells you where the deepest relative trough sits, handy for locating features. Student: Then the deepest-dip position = 4609.92 Angstrom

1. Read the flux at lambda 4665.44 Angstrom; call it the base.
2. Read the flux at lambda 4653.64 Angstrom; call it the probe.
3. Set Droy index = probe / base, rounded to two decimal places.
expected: 1.01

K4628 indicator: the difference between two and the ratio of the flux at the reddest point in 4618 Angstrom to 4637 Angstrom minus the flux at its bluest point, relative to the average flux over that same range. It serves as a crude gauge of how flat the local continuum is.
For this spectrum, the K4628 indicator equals 2.02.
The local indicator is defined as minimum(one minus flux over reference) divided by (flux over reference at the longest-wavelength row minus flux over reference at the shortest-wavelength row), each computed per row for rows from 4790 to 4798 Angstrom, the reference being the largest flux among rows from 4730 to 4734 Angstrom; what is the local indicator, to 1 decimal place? 2.2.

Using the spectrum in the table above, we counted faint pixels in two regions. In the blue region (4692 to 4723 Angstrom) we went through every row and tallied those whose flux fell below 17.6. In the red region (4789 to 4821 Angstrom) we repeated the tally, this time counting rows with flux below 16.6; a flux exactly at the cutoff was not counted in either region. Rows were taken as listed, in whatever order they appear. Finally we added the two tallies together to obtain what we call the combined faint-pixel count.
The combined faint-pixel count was 29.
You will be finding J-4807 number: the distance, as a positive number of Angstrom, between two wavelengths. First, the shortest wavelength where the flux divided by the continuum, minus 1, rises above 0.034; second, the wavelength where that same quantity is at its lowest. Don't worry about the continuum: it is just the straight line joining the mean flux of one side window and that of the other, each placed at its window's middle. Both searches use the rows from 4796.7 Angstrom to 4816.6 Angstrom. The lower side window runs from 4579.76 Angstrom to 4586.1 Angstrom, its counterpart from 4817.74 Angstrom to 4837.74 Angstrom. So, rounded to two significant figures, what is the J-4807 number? 4.4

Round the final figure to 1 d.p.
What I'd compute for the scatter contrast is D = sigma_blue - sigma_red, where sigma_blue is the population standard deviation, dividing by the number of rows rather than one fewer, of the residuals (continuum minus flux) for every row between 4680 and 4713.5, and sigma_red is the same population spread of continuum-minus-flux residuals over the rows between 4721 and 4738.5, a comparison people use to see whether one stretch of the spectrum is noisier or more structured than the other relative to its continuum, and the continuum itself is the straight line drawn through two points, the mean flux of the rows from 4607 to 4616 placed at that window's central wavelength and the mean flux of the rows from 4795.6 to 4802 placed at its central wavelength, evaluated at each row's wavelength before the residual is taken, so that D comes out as -0.3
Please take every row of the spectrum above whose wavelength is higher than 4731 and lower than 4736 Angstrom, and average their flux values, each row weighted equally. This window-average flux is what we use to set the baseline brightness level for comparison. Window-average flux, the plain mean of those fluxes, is 17.0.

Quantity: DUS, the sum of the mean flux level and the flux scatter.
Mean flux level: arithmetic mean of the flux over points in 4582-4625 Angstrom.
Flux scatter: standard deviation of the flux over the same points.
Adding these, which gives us 18.0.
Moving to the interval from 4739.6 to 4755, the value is 17.5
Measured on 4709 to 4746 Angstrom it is 18.4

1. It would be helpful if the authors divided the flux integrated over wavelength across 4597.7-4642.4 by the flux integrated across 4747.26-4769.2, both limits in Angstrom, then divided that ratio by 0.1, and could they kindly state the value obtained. 21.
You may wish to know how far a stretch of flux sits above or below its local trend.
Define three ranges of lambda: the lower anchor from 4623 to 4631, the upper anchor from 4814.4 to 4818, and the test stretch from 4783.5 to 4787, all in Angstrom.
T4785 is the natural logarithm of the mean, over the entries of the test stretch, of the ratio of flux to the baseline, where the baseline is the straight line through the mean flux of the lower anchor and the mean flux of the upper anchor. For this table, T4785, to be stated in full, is -0.12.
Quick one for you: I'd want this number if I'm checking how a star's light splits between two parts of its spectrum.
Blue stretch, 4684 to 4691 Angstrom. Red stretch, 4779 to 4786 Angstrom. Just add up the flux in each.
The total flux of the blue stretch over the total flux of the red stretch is 1.036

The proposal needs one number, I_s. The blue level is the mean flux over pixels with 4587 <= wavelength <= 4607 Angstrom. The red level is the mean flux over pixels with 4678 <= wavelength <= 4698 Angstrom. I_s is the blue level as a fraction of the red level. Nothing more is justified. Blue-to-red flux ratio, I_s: 0.98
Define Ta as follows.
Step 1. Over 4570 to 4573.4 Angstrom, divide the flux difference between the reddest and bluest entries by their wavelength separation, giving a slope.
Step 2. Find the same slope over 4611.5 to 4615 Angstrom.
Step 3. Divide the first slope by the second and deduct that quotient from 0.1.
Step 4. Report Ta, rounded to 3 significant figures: -26.0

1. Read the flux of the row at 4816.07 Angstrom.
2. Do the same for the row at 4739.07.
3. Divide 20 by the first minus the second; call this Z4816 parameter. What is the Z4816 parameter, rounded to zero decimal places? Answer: -11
